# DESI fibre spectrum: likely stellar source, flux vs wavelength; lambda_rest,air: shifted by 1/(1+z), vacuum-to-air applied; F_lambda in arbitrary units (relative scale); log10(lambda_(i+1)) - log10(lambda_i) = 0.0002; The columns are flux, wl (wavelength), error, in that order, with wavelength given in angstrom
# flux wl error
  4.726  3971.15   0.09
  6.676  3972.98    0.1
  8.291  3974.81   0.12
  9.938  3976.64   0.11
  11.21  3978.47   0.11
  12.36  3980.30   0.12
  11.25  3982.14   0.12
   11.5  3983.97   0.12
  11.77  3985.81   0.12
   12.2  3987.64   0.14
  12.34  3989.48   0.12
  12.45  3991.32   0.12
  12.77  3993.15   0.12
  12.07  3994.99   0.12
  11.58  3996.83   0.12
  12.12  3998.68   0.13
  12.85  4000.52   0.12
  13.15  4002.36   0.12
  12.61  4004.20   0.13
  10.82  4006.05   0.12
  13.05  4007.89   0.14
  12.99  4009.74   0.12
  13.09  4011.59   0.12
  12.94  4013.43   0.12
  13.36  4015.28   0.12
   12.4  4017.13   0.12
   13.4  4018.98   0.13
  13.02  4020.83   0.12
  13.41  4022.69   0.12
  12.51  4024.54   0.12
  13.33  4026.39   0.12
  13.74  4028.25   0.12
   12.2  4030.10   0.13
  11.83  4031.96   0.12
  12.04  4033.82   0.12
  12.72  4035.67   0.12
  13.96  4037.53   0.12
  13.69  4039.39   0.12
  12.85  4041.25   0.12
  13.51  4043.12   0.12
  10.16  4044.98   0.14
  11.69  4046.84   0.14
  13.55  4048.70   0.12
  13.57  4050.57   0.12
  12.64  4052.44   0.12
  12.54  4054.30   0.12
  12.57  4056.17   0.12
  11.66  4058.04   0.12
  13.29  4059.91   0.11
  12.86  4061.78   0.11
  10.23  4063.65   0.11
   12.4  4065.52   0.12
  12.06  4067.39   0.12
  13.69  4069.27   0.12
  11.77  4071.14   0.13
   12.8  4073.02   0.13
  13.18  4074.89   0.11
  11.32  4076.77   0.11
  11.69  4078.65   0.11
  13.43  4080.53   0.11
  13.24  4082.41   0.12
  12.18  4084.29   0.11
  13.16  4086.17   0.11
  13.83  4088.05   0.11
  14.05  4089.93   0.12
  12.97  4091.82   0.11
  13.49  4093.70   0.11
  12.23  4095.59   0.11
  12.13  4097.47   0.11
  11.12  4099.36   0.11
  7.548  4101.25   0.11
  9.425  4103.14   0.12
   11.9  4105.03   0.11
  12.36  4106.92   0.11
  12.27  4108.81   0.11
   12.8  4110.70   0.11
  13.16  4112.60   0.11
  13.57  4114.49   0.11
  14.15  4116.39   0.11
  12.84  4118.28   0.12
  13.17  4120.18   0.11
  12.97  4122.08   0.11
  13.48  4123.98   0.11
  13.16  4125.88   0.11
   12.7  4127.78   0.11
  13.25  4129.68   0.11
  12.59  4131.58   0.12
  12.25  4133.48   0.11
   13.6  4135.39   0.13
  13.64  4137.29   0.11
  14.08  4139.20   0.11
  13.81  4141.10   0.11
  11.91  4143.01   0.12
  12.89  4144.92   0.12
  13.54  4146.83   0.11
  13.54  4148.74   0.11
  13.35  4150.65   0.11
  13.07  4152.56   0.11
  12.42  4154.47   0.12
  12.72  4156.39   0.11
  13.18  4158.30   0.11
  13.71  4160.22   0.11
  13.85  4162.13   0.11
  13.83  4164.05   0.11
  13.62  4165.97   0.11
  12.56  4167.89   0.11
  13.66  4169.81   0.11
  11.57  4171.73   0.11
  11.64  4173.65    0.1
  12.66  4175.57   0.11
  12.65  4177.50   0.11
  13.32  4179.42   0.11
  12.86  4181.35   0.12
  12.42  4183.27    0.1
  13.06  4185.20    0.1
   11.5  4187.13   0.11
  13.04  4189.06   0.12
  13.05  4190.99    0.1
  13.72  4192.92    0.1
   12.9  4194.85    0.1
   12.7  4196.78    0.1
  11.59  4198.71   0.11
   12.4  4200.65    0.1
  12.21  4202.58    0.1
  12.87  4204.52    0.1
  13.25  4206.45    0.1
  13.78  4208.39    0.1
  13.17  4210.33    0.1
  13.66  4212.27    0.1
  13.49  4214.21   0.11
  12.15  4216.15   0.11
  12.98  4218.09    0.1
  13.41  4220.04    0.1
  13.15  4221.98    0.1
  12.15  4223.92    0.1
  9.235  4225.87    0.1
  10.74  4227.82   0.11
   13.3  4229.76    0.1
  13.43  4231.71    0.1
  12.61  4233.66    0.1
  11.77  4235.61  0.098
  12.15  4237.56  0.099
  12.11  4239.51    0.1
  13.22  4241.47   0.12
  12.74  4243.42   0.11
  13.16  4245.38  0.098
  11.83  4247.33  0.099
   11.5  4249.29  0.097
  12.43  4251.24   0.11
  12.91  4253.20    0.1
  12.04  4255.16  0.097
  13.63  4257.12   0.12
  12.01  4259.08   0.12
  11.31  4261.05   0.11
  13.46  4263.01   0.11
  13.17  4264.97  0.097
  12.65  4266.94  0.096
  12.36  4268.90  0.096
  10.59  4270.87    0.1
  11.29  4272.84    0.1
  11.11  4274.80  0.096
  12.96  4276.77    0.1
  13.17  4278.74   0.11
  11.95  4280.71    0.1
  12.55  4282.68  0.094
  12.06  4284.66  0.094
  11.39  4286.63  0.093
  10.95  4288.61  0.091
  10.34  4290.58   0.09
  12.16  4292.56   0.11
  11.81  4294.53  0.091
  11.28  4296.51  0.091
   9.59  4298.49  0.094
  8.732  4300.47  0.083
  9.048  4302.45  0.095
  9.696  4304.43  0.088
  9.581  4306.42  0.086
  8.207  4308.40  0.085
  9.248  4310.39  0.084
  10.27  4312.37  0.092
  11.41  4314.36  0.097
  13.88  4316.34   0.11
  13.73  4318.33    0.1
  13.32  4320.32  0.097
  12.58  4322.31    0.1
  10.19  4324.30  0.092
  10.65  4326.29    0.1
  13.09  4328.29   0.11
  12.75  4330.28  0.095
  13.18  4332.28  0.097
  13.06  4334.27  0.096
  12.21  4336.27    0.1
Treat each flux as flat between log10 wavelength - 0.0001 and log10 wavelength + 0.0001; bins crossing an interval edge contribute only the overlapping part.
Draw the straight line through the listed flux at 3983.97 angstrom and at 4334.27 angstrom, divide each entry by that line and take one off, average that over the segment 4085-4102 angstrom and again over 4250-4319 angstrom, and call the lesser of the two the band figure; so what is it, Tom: -0.10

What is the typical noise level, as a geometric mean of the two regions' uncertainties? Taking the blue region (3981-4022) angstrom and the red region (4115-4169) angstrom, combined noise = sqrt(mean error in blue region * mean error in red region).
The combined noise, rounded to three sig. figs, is 0.118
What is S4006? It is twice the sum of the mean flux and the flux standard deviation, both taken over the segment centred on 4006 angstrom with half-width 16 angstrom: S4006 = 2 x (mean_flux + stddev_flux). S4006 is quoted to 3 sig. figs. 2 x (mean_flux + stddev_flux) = 26.6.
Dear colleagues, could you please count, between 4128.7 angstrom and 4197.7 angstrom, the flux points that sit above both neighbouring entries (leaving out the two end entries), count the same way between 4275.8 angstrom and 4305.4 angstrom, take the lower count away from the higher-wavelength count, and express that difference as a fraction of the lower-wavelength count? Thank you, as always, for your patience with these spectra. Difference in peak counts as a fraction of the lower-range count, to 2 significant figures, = -0.57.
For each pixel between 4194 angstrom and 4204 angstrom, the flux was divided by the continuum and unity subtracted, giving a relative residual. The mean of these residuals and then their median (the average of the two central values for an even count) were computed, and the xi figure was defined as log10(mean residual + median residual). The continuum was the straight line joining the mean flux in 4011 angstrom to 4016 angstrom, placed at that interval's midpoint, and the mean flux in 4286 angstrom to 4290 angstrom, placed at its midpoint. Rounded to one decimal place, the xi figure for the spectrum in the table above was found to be -1.0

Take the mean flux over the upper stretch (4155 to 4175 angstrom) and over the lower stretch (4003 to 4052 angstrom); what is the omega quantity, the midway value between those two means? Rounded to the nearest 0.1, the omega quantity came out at 12.9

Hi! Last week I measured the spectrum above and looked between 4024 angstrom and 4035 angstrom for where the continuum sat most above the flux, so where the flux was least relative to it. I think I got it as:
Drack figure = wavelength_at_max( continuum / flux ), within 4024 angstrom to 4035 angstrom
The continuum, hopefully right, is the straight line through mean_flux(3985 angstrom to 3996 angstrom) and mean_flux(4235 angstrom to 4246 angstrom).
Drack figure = 4031.96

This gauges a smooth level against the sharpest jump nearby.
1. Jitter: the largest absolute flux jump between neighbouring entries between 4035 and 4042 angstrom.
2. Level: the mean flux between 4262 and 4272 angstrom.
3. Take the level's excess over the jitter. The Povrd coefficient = 11.2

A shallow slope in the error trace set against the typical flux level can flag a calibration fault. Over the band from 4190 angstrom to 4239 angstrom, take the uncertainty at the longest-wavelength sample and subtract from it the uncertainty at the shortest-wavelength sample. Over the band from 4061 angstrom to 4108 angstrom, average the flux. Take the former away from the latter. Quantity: 12.2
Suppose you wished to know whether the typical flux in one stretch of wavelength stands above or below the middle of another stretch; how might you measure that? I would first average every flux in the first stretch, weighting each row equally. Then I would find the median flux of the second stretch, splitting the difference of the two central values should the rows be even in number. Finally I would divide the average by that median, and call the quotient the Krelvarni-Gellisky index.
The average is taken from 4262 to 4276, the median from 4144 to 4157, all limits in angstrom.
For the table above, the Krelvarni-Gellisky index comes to 0.93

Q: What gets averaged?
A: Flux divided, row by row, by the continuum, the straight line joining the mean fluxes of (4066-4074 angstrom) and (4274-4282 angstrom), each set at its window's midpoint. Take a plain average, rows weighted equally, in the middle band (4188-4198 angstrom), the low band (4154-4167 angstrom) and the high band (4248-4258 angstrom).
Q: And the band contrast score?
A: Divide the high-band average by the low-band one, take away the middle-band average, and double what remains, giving -0.21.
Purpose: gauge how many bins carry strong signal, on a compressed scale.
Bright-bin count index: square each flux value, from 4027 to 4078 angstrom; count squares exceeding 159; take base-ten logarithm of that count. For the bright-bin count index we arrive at 1.15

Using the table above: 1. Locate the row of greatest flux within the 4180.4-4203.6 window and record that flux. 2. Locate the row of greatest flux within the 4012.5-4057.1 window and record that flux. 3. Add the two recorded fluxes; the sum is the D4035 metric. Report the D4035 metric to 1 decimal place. 27.7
